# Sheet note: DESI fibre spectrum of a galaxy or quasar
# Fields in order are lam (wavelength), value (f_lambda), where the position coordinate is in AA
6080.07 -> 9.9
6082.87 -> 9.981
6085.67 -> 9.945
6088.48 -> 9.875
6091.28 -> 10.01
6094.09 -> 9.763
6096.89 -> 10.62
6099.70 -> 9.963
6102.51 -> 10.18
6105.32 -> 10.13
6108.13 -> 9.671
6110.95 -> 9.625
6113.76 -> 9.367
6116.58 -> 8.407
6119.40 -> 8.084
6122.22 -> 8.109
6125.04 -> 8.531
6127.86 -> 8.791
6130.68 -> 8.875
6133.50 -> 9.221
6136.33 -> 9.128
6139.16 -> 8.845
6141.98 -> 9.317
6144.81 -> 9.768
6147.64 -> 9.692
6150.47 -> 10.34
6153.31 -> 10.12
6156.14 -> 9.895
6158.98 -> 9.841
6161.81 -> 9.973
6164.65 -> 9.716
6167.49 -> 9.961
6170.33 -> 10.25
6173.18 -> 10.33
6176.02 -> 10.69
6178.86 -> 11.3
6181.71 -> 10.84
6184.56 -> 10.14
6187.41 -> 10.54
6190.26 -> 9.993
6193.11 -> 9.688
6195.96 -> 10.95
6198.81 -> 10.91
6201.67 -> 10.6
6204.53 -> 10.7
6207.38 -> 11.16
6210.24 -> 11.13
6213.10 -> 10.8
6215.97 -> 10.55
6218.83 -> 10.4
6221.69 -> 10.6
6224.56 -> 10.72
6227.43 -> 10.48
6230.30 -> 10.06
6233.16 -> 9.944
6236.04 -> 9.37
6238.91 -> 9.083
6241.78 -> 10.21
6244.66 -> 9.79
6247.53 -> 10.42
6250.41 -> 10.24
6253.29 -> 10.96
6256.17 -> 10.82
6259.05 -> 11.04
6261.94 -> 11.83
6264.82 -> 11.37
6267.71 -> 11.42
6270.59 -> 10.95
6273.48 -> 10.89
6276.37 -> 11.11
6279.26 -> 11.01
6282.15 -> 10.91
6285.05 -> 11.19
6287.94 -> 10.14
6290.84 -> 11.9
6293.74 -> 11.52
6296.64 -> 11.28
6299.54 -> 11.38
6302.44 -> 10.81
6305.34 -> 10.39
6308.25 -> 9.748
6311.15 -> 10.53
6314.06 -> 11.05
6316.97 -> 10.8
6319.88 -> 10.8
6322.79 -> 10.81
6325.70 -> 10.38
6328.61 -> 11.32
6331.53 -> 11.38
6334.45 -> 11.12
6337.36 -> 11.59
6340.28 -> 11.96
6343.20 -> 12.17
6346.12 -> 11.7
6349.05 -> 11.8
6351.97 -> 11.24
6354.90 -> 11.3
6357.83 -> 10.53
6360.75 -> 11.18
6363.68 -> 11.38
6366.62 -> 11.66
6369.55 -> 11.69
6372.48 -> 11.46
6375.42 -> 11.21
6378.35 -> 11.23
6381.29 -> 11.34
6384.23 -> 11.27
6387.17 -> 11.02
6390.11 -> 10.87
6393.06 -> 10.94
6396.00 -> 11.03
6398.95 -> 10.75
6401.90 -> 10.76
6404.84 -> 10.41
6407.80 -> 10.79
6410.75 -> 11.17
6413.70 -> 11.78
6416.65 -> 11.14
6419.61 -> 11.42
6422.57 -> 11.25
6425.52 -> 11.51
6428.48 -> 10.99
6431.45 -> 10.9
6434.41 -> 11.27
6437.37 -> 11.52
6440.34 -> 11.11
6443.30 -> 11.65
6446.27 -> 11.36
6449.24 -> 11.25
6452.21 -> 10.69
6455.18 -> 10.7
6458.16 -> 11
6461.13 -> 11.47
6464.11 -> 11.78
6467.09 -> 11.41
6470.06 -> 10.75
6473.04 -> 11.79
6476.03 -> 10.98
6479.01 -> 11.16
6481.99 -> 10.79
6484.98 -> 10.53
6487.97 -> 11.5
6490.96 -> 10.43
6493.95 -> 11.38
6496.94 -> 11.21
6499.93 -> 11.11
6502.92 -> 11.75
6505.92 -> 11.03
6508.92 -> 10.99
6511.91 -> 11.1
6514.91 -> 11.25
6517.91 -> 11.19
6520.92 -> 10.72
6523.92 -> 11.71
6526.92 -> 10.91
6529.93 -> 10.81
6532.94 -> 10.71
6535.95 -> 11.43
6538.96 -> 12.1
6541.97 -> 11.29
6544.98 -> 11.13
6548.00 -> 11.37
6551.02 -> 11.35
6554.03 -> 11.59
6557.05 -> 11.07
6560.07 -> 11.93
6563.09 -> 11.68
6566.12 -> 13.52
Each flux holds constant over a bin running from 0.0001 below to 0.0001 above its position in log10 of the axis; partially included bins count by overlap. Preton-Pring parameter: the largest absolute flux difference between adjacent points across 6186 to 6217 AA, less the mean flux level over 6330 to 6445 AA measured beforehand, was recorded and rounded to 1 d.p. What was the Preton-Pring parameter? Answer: -10.0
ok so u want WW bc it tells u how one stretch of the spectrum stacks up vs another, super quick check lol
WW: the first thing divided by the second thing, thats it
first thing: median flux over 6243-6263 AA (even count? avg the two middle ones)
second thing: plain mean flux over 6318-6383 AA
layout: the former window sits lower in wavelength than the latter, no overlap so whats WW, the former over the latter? 0.955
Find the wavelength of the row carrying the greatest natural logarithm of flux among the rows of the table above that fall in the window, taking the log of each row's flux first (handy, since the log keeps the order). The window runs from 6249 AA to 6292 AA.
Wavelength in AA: 6290.84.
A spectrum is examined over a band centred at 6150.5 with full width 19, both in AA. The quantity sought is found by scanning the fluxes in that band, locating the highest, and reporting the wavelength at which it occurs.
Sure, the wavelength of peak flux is 6150.47 AA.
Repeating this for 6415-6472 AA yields 6464.11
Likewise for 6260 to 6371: 6343.20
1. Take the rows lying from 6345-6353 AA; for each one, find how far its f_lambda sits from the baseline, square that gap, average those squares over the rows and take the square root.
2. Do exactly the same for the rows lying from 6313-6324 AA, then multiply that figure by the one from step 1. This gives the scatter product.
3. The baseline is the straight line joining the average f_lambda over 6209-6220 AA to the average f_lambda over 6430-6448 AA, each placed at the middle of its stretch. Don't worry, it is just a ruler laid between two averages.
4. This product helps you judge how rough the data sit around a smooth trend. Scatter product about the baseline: 0.10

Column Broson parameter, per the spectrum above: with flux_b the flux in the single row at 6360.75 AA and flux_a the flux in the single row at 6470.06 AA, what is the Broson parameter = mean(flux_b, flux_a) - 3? 8.0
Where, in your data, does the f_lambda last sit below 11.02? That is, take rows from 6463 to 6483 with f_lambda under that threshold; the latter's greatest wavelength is 6481.99 AA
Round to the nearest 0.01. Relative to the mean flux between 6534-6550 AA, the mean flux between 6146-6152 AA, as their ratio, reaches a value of 0.87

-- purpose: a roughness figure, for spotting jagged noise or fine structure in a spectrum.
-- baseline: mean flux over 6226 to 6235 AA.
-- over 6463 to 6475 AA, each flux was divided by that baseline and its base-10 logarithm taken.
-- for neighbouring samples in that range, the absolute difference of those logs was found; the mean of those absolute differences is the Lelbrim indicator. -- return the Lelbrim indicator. 0.027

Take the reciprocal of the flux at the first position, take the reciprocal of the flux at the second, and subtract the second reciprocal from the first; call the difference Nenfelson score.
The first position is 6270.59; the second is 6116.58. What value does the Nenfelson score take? -0.028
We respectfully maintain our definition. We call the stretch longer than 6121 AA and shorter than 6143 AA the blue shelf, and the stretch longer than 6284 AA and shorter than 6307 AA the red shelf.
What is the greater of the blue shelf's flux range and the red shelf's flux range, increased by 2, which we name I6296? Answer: 3.76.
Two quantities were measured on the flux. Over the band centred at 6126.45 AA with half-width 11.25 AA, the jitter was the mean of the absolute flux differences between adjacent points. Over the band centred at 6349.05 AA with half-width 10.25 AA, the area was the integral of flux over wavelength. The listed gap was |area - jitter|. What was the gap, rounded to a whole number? 236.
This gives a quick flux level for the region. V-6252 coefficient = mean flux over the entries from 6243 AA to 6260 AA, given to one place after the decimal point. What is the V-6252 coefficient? 10.5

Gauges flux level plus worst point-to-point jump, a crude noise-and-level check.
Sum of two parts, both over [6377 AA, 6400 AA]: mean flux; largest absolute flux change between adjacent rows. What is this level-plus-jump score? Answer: 11.3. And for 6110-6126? 9.6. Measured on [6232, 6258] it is 11.2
